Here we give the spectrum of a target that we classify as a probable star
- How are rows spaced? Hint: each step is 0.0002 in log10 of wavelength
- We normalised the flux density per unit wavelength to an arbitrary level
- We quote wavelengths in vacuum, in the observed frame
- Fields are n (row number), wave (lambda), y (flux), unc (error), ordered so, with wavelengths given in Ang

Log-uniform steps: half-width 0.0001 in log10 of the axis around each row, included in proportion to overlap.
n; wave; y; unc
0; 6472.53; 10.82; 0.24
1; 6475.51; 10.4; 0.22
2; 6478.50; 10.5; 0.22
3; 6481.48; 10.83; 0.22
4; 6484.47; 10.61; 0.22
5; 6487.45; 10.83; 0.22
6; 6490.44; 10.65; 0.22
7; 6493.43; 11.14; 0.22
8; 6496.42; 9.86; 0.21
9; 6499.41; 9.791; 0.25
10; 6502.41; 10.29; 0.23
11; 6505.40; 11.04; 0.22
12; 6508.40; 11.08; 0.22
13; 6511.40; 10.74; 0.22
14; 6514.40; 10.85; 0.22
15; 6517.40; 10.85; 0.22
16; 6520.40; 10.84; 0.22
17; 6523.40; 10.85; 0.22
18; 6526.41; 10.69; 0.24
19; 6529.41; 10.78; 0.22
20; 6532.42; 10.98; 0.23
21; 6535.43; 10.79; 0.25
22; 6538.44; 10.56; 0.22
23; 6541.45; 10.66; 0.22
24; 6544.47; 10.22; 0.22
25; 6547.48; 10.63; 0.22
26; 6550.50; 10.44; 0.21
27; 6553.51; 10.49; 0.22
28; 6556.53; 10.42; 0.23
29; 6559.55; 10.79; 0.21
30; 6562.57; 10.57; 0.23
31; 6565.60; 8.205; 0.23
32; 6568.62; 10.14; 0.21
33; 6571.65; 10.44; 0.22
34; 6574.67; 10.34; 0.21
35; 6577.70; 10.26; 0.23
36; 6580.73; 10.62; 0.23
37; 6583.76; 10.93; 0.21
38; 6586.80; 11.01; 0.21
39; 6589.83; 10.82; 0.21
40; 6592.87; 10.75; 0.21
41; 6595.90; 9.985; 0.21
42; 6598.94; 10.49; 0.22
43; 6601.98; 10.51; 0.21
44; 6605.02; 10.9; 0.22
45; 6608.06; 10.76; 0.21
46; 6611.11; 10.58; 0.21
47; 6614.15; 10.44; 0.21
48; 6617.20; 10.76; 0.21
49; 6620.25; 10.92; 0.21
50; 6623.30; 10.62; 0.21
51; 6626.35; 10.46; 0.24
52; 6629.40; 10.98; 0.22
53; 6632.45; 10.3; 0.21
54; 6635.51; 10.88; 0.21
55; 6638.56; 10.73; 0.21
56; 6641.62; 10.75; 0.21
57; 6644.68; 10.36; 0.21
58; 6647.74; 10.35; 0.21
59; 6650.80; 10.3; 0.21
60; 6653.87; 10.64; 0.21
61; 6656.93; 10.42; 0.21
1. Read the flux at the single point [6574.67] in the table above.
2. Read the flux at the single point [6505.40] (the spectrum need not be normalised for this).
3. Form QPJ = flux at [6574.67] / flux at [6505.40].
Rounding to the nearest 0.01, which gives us 0.94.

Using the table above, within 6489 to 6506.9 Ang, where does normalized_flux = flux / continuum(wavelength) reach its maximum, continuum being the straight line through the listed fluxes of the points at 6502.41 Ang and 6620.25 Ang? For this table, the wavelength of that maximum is 6493.43 Ang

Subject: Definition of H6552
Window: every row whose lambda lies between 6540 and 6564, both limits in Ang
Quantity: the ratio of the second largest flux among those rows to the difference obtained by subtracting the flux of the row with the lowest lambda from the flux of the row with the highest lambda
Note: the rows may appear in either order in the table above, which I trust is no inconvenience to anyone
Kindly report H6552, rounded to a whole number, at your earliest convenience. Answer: -118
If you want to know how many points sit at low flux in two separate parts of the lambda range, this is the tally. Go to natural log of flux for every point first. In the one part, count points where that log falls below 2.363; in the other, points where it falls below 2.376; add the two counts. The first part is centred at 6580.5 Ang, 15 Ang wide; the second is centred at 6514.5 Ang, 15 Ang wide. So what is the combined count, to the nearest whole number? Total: 4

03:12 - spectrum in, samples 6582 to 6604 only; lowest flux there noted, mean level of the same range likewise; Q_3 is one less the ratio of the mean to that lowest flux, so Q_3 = -0.066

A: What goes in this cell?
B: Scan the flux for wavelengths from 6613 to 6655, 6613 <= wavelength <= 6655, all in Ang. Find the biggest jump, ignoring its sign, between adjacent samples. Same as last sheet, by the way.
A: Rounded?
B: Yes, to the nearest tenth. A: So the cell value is 0.7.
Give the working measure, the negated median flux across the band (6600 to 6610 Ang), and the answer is -10.8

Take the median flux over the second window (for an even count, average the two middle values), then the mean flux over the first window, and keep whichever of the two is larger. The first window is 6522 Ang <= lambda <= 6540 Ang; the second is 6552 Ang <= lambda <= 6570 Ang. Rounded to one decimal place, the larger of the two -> 10.8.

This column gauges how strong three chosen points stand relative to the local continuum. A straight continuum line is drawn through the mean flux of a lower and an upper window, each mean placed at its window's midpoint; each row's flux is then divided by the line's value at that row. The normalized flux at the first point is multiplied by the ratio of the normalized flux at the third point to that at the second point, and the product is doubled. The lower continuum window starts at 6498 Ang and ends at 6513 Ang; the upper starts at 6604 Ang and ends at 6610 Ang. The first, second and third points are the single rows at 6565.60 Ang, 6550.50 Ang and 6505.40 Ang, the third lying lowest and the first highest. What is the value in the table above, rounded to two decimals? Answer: 1.63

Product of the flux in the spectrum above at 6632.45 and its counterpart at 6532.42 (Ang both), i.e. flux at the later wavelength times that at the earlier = 113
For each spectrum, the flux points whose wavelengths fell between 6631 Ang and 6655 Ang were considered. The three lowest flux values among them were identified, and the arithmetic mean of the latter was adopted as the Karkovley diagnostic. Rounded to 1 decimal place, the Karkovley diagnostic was 10.3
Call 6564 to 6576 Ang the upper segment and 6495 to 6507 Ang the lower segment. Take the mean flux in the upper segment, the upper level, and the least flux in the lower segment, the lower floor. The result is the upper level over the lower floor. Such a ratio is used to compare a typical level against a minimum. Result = 1.00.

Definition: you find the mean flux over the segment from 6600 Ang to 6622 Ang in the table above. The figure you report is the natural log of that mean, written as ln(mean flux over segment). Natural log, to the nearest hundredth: 2.37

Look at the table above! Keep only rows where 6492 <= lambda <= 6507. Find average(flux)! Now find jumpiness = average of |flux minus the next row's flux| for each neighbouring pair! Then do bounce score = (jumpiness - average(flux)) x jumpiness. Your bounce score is -6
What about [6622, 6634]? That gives -5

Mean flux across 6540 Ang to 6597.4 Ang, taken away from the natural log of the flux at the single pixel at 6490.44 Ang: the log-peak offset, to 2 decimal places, -8.04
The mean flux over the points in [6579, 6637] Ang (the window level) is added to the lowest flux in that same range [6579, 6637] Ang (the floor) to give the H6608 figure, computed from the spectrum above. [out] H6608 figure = 20.7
